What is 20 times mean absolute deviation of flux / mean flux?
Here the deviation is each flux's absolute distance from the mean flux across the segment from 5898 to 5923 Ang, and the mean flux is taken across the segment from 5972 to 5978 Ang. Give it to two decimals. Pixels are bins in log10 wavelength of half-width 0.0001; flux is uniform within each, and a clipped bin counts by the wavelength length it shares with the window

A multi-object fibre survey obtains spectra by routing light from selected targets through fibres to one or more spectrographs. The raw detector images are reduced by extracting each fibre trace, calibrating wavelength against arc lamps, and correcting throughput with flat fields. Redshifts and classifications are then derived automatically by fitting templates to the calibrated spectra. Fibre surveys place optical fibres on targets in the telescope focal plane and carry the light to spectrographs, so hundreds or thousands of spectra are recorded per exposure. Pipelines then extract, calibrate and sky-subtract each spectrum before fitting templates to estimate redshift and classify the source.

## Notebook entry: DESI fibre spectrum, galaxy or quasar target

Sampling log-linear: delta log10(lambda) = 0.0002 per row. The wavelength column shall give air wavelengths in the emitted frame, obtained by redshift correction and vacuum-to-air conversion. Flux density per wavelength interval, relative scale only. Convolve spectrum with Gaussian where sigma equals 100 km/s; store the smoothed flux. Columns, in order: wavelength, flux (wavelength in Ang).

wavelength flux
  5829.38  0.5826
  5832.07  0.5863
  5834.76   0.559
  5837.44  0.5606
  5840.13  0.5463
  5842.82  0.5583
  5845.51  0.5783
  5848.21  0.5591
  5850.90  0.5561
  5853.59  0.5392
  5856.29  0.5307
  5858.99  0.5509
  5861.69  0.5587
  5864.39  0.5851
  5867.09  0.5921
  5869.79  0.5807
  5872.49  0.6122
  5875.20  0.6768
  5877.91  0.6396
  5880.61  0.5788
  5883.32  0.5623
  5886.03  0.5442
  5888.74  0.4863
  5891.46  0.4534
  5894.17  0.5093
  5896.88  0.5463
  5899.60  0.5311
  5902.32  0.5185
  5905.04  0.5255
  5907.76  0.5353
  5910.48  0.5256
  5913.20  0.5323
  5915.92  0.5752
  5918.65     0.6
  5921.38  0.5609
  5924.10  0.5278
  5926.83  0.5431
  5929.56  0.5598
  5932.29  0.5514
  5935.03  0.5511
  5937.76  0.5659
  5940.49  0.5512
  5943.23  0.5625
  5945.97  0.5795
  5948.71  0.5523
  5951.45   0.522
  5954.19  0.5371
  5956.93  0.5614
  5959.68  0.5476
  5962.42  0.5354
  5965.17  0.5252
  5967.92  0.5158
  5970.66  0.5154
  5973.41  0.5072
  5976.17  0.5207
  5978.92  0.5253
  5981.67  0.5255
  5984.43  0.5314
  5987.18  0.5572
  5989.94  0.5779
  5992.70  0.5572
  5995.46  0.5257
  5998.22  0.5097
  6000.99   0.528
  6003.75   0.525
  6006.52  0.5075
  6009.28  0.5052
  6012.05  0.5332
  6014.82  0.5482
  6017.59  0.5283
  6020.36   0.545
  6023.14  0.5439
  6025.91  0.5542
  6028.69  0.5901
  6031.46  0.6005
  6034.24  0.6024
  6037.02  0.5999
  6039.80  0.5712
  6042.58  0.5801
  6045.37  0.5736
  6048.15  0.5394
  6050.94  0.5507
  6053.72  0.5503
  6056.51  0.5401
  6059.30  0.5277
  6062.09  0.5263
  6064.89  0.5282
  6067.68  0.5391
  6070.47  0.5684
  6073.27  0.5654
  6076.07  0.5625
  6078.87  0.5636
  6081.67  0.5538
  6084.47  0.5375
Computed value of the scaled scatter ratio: 0.88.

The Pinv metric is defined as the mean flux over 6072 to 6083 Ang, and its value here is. 0.561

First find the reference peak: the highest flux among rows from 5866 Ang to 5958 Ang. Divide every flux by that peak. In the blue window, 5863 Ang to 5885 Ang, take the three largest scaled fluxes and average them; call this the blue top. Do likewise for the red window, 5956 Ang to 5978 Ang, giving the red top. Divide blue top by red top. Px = 1.173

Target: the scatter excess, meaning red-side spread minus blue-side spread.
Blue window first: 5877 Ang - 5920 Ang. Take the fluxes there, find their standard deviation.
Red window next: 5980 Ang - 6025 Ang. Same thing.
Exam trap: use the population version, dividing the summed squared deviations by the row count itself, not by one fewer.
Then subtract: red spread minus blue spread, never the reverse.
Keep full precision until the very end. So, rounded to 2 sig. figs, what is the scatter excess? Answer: -0.024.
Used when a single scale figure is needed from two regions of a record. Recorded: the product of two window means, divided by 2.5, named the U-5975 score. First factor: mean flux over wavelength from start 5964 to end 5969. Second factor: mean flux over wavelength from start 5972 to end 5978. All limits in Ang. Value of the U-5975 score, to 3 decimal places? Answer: 0.107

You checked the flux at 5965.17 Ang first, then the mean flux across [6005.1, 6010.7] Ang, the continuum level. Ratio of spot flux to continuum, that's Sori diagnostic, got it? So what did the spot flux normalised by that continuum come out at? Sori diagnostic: 1.04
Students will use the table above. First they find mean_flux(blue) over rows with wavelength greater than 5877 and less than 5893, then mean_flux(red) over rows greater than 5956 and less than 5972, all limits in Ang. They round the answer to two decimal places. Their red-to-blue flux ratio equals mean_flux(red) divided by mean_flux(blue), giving 0.98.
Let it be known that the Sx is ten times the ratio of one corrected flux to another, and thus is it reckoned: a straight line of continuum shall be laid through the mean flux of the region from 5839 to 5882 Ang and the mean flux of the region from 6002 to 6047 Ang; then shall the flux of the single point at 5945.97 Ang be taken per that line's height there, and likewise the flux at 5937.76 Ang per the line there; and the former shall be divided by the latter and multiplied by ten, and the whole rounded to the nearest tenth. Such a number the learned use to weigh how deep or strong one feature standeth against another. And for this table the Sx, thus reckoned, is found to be 10.3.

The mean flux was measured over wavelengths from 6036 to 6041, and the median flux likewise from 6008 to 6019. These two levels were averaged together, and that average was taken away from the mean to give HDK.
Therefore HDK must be 0.027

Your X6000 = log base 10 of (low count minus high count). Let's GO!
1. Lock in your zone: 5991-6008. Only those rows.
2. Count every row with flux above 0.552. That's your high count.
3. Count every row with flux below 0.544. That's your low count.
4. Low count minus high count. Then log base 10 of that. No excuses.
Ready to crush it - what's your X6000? 0.60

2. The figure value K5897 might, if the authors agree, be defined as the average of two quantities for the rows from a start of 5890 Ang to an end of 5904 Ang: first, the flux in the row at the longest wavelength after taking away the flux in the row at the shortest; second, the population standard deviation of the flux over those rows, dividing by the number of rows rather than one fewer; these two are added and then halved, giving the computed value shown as 0.048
